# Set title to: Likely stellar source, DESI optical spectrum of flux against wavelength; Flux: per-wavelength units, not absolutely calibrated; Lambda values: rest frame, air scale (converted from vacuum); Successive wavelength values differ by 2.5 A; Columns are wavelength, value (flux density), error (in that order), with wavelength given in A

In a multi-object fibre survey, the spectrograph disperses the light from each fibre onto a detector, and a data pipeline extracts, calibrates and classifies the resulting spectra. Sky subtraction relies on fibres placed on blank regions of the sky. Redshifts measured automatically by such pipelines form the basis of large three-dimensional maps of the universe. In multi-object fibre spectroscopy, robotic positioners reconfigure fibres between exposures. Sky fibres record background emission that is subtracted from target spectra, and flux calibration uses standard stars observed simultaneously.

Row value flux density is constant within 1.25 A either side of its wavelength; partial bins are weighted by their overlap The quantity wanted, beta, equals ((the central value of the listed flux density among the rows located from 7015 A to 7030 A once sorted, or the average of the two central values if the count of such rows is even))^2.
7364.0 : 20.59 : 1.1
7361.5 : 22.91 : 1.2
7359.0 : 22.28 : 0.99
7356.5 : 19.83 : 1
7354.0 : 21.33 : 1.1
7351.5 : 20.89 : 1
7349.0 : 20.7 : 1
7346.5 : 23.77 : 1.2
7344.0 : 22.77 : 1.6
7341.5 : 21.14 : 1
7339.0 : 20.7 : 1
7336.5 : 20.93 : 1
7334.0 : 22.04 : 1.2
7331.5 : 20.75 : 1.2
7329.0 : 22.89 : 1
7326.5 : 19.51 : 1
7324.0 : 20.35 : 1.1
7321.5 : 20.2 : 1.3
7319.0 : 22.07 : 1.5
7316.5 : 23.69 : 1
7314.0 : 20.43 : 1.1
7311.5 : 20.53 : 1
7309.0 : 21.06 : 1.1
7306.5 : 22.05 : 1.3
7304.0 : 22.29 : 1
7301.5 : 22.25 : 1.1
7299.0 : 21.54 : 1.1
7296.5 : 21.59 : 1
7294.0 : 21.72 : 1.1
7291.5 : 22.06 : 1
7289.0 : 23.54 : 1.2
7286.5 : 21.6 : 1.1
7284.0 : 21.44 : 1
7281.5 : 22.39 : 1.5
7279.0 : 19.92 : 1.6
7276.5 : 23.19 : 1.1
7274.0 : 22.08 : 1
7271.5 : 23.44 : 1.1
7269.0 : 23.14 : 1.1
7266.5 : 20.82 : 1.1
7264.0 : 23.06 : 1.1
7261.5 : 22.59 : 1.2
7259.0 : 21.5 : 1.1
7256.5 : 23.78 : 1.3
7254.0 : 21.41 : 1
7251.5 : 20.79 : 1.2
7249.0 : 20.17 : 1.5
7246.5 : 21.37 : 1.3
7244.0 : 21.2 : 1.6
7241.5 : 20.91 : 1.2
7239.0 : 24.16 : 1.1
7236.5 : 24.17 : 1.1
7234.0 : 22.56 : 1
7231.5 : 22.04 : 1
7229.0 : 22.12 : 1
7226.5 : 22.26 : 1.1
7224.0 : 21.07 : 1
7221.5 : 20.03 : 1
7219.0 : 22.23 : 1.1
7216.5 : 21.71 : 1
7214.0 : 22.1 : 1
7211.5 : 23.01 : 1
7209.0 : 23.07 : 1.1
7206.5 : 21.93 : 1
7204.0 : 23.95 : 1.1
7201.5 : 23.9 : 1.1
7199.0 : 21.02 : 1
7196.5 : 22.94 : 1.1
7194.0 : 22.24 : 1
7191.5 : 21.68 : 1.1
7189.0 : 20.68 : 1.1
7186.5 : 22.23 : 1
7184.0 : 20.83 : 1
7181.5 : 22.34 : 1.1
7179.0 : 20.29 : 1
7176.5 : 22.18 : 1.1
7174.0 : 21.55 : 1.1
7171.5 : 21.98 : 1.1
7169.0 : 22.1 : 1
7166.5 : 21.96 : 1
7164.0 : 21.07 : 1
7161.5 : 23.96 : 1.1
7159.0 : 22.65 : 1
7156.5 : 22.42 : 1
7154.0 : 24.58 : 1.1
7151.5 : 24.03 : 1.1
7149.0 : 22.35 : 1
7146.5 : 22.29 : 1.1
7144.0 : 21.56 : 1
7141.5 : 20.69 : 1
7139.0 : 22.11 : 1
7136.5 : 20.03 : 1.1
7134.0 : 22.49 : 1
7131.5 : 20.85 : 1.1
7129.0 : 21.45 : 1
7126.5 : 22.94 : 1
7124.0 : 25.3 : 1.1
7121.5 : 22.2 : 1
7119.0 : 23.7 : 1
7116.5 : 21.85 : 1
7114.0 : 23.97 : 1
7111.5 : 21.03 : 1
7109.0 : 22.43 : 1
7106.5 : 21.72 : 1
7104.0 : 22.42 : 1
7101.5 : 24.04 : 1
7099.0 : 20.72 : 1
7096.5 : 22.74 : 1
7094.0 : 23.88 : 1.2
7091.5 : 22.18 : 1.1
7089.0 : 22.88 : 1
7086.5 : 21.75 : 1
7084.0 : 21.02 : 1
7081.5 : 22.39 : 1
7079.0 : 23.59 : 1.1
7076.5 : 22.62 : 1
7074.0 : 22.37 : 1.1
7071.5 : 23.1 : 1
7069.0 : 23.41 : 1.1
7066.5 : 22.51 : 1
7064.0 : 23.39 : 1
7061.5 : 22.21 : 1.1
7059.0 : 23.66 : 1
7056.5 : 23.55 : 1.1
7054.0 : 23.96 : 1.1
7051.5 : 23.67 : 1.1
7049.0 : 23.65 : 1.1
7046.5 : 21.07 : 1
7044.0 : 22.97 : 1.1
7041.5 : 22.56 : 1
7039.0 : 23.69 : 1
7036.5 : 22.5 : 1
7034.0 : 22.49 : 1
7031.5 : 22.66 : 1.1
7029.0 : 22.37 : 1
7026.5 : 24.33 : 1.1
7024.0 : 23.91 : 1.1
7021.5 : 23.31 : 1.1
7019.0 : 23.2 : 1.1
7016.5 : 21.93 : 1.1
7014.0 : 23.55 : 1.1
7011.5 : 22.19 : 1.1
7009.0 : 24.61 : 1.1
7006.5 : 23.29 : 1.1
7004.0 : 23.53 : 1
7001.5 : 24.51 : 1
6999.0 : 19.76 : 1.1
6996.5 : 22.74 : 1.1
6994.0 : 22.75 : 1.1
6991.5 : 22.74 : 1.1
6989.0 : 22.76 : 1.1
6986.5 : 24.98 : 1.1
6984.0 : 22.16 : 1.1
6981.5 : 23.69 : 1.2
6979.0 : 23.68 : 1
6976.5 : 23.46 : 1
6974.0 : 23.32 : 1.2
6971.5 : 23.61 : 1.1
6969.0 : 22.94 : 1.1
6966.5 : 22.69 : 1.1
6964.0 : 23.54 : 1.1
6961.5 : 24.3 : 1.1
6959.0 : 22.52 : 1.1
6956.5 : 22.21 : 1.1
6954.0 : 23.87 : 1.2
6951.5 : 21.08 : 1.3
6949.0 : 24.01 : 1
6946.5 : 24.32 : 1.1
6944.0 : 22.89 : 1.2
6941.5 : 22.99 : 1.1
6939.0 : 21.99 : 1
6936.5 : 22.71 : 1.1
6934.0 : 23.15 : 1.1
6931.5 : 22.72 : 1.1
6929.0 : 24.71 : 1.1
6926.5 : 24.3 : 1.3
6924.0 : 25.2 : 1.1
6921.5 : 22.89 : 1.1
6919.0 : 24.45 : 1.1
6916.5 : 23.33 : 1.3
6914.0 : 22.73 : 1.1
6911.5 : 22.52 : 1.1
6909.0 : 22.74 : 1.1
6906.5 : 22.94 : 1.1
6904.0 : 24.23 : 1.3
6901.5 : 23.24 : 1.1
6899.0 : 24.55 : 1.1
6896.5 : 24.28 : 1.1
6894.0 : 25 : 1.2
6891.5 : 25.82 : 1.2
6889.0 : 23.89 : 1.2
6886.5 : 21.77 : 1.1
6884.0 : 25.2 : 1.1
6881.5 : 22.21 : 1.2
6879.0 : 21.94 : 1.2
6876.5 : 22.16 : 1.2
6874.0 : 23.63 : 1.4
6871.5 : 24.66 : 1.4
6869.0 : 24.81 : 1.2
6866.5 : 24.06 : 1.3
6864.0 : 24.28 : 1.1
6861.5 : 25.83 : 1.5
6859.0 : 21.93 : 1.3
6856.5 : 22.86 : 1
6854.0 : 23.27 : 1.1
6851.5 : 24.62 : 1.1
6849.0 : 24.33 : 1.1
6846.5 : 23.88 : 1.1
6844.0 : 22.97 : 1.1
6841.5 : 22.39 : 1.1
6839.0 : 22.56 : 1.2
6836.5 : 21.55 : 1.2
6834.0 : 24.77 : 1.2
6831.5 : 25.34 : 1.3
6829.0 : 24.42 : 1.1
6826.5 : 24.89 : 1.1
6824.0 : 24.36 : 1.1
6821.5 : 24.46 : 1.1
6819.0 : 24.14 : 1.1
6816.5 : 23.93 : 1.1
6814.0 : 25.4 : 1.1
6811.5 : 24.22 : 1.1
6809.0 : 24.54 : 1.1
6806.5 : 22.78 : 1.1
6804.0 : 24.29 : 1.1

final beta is 541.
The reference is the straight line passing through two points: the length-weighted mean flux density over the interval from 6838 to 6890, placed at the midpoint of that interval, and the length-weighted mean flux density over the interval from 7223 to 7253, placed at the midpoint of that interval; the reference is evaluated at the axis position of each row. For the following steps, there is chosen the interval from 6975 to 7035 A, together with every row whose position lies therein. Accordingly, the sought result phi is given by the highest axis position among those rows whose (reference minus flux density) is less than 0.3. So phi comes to 7034.0 A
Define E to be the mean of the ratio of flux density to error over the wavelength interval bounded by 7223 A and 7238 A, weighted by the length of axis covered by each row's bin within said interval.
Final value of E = 21.7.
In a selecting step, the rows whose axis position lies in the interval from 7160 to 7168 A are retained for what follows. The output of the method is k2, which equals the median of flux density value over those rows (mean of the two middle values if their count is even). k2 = 22.0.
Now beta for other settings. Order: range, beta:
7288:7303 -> 479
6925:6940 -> 526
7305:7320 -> 465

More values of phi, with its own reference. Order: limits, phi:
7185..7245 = 7239.0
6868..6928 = 6926.5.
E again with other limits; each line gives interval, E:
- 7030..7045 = 22.1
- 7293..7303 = 20.3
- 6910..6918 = 19.8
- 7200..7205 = 21.7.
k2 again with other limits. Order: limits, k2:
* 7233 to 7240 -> 24.2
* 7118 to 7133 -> 22.6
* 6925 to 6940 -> 22.9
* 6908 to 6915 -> 22.7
